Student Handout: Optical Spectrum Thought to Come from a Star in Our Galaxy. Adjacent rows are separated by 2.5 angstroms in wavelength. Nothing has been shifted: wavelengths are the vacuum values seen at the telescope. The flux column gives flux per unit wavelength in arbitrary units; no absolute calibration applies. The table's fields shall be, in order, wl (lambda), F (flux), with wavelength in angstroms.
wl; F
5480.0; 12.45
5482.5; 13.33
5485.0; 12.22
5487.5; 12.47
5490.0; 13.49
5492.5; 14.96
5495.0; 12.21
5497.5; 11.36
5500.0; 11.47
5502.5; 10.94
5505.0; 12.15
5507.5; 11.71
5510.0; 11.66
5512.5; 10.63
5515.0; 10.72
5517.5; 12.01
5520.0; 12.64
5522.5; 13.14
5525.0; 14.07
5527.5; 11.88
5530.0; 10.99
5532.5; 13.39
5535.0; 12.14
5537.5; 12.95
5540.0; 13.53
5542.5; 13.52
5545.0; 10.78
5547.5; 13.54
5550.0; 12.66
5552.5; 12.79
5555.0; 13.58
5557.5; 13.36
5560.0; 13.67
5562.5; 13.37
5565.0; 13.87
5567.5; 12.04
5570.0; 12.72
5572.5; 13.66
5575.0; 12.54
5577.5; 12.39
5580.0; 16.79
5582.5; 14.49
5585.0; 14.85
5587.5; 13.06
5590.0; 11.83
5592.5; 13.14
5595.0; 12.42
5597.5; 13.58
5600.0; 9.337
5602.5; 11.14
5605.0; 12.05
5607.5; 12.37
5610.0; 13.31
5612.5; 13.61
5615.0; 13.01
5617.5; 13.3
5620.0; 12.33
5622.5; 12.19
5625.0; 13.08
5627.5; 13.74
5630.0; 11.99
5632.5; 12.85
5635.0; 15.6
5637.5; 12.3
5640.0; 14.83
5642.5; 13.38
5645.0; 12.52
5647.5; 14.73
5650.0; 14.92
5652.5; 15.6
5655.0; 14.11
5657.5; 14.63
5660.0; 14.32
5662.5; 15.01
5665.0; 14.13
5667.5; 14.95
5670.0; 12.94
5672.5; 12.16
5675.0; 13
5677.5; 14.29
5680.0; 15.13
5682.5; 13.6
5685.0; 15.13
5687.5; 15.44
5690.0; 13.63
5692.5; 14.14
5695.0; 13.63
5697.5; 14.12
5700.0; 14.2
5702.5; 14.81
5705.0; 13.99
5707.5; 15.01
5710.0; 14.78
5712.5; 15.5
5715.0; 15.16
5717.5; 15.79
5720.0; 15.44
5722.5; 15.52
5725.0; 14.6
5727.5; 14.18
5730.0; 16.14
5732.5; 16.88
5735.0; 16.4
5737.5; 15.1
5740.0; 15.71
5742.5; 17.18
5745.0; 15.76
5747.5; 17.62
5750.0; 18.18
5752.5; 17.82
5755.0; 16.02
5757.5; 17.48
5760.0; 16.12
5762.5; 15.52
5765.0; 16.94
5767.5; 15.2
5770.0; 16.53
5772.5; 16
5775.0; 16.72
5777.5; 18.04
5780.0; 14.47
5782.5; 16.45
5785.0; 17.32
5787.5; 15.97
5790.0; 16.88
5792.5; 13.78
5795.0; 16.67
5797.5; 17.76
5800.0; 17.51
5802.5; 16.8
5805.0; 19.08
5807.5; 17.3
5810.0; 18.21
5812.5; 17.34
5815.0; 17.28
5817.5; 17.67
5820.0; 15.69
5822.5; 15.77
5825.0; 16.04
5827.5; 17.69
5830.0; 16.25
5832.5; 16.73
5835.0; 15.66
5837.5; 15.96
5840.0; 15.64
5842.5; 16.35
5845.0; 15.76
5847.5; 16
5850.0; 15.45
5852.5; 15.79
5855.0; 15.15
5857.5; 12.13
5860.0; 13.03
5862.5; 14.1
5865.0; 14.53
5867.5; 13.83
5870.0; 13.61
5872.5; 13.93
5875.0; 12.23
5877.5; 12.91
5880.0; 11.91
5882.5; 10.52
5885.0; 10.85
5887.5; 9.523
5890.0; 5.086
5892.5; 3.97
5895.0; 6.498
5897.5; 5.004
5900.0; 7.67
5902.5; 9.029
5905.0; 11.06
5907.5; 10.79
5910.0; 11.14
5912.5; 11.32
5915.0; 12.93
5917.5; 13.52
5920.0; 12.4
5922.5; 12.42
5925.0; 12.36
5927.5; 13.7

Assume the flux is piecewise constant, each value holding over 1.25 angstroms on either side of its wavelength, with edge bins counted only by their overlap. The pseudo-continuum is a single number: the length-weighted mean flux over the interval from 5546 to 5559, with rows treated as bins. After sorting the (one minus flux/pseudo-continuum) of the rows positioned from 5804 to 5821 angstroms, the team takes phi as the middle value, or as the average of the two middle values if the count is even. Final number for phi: -0.32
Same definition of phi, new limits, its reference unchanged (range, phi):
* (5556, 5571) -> -0.02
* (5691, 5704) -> -0.08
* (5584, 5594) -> 0.00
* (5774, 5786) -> -0.27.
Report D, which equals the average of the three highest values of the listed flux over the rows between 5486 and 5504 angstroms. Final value 13.6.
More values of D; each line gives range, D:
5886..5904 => 8.7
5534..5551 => 13.5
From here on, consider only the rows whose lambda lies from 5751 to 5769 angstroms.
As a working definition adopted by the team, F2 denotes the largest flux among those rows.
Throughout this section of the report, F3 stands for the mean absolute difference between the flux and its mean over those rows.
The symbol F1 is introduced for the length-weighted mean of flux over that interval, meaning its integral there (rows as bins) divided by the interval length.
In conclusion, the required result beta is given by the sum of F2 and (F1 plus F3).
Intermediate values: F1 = 16.5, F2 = 17.82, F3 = 0.83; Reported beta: 35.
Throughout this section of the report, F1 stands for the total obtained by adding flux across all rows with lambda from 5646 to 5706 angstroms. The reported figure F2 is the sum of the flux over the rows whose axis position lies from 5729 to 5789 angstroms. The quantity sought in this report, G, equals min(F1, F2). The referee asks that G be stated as 343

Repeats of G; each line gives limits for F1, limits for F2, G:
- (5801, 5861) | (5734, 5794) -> 389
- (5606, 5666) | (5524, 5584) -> 315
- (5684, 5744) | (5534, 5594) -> 317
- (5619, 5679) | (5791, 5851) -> 330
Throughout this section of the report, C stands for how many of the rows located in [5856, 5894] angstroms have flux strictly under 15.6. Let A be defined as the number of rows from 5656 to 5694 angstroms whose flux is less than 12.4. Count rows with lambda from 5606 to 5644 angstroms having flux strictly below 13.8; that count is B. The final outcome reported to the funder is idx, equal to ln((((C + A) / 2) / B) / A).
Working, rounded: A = 1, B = 13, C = 15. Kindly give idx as -0.5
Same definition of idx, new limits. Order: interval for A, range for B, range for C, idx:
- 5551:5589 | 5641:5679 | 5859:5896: -0.2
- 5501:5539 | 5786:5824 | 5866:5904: 0.2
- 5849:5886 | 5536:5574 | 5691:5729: -2.0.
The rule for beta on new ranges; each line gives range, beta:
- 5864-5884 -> 28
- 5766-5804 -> 35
